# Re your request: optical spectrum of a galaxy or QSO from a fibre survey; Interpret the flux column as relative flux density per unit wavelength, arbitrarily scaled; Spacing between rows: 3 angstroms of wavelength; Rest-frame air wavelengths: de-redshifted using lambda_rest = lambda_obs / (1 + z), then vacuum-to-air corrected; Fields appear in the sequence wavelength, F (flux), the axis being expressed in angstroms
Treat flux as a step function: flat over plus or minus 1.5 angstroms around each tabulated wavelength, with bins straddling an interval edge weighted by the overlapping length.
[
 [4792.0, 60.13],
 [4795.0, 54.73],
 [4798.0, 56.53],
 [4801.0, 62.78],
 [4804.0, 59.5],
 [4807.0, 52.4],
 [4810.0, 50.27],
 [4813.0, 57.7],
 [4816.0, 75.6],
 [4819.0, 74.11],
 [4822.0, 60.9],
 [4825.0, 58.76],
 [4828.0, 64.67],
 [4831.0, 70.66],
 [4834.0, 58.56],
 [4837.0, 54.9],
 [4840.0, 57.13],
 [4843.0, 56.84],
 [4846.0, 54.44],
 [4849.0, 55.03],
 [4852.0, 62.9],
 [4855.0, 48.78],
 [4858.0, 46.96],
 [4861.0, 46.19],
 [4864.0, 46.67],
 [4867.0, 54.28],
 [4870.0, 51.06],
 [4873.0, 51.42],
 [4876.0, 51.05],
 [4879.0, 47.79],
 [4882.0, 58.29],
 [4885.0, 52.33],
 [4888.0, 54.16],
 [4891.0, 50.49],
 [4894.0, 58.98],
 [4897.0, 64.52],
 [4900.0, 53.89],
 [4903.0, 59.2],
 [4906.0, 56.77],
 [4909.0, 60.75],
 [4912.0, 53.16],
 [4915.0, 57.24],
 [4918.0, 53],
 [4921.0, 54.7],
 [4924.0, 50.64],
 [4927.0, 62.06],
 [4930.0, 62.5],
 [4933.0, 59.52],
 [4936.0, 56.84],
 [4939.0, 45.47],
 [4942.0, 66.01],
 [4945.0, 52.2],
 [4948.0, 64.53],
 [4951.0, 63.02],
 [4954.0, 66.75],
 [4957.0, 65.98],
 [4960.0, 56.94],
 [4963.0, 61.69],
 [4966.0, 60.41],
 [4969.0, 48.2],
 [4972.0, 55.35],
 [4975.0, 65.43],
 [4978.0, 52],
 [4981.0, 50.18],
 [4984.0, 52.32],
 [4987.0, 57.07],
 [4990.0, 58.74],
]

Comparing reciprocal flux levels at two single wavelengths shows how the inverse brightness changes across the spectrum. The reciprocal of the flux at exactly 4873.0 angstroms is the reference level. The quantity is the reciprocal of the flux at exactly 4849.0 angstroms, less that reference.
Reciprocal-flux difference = -0.0013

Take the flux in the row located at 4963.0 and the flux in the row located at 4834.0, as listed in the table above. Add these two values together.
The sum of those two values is 120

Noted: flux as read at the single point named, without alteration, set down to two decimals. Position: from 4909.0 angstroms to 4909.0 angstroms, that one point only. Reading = 60.75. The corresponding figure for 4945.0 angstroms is 52.20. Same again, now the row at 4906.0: 56.77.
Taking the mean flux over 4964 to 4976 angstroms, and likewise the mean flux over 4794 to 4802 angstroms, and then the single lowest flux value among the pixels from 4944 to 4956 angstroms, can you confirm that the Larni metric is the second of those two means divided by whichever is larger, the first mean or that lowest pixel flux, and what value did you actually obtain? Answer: 1.01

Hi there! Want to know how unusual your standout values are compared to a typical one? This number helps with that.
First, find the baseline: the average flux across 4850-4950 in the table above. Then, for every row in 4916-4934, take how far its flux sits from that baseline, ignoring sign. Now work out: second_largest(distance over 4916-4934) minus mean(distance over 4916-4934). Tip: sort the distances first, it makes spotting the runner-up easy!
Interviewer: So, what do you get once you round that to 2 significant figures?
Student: 2.8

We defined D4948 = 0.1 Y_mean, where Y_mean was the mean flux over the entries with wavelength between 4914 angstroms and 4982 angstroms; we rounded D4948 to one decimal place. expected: 5.8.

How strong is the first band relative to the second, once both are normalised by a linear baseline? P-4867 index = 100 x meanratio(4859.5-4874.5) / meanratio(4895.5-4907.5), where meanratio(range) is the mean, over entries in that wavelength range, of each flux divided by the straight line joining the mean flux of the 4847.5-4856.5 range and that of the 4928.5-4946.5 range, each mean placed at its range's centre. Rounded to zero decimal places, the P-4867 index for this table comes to 86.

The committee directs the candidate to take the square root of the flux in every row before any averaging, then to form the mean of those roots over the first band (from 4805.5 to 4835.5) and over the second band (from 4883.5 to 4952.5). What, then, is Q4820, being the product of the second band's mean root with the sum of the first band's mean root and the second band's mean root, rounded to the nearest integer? 116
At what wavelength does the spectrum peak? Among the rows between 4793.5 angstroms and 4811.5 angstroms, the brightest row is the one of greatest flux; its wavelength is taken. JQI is 4801.0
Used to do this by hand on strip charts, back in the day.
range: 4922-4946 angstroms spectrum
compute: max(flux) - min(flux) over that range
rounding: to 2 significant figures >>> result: 21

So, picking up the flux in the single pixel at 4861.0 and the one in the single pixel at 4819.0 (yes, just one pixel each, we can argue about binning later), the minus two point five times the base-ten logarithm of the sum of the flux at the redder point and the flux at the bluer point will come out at -5.20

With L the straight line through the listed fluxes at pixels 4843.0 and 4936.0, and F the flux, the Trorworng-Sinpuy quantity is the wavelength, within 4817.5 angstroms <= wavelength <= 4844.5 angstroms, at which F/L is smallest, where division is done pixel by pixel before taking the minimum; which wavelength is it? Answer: 4837.0 angstroms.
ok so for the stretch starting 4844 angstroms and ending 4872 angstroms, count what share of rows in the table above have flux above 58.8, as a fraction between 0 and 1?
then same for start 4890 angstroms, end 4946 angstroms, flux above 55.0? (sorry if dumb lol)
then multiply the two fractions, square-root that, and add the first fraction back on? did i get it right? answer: 0.4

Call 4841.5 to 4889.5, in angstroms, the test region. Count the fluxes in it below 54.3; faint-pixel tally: 11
